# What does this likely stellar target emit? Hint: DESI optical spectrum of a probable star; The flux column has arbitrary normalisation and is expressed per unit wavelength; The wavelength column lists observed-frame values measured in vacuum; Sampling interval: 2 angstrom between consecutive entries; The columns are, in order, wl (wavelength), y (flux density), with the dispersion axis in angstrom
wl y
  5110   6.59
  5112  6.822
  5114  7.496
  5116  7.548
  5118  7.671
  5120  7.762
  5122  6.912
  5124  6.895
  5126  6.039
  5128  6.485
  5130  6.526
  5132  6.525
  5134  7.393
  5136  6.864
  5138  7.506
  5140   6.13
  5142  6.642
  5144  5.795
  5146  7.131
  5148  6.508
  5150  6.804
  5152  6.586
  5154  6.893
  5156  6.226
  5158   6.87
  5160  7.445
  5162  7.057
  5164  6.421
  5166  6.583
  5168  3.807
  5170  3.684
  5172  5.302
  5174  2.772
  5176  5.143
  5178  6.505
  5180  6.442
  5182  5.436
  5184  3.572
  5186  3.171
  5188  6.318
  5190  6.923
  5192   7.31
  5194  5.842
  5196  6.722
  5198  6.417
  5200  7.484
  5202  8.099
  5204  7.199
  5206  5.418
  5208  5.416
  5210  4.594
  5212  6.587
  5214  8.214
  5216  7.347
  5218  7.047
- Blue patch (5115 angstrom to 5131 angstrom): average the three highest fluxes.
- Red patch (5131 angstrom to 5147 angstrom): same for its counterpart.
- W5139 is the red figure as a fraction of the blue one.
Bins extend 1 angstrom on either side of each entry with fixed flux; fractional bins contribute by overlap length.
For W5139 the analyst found 0.96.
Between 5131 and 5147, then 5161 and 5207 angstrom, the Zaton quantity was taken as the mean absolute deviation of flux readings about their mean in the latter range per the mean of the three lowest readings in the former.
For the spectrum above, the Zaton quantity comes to 0.20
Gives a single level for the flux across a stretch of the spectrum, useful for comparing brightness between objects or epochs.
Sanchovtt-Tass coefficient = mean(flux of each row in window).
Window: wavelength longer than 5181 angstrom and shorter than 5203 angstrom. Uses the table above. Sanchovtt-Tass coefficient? 6.1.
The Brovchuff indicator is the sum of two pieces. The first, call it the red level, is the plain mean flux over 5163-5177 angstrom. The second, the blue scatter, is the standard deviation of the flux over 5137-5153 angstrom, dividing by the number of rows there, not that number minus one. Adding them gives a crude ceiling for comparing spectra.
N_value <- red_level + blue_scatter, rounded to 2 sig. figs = 5.3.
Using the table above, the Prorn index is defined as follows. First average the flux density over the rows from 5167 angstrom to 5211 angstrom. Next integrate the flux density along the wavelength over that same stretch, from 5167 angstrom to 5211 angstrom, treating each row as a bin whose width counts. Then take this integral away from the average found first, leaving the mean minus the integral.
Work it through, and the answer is -242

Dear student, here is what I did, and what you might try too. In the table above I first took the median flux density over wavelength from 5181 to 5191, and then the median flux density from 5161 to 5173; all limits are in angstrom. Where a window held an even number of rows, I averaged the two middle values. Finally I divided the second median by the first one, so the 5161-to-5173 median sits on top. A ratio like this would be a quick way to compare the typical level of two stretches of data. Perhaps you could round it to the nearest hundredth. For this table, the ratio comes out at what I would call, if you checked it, 1.08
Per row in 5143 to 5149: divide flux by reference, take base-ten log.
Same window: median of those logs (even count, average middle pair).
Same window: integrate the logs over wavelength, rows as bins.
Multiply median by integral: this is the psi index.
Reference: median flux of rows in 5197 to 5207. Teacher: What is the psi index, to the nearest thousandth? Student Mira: 0.012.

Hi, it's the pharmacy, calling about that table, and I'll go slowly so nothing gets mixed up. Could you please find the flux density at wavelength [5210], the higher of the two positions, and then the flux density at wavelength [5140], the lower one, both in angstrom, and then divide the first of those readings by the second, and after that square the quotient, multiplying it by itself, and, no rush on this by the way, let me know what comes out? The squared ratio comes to 0.56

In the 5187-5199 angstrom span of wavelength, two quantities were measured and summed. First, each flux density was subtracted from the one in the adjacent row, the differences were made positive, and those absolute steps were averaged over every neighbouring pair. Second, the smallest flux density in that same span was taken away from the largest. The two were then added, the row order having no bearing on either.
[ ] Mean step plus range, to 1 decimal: 2.2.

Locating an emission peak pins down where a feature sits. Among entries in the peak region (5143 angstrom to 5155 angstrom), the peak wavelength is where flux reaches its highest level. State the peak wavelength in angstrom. 5146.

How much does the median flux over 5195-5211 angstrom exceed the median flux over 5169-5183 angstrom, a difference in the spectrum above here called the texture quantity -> 1.3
